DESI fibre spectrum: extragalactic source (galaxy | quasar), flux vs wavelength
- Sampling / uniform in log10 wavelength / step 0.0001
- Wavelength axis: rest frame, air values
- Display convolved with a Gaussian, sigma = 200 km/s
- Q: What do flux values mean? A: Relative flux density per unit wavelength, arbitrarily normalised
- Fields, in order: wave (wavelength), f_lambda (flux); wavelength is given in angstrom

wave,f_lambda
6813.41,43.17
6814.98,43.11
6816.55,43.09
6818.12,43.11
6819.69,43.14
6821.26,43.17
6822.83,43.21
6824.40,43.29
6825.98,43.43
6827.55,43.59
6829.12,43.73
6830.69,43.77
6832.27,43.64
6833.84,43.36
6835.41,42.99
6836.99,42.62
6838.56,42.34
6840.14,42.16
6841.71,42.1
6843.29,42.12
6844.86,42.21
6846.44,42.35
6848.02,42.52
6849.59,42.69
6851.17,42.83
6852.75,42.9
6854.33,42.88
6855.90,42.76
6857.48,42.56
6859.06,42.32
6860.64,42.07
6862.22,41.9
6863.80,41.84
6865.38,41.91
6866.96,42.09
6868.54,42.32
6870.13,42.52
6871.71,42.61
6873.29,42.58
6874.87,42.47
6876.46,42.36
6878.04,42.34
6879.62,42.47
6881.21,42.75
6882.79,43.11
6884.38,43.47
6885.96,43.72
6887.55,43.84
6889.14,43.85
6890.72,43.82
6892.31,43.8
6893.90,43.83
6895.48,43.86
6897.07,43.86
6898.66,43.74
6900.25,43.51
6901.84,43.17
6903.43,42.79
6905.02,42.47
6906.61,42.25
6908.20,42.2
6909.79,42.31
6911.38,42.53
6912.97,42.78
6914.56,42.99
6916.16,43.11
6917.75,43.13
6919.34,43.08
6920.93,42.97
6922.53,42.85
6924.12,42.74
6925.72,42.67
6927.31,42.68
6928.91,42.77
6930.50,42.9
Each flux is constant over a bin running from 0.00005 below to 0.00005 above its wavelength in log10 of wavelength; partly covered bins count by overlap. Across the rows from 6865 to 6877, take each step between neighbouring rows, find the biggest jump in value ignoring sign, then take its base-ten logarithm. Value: -0.64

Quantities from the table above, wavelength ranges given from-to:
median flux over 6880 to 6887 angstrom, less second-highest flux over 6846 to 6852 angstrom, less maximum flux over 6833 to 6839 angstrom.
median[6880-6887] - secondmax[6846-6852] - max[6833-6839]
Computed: -42.8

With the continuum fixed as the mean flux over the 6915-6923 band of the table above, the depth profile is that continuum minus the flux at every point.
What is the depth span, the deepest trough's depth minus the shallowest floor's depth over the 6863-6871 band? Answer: 0.68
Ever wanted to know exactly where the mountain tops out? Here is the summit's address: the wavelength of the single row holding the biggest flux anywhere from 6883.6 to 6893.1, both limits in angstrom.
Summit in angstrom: 6889.14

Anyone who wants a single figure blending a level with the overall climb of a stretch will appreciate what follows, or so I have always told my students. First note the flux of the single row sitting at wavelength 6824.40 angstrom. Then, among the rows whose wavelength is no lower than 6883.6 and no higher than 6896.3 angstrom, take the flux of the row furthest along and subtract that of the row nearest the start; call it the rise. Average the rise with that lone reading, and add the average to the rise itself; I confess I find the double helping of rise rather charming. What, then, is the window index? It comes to 22.2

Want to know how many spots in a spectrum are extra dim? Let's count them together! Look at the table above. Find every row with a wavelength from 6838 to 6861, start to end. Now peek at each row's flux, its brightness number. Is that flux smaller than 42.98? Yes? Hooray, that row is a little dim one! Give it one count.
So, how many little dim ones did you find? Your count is 15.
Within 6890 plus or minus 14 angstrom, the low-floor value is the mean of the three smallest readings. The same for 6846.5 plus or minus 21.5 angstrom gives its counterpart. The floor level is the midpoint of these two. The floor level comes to 42.1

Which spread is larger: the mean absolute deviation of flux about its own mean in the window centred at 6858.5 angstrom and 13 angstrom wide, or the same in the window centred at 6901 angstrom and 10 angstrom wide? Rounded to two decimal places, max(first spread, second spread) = 0.45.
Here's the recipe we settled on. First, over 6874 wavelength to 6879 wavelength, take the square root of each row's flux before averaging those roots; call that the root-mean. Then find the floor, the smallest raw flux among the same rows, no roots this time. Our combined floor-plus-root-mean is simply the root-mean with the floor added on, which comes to 48.9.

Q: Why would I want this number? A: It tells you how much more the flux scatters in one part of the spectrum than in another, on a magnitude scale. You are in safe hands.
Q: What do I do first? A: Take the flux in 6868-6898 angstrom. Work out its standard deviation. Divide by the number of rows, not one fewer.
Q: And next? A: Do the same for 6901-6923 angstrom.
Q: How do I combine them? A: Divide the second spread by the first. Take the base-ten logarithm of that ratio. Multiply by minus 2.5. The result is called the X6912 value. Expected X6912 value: 0.7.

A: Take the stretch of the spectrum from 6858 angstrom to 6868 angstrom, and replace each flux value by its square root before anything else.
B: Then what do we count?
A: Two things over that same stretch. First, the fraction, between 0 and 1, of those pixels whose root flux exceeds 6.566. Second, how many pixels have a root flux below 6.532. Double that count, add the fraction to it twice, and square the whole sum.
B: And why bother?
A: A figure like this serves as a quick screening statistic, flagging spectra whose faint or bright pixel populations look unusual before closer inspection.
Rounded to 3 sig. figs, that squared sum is 144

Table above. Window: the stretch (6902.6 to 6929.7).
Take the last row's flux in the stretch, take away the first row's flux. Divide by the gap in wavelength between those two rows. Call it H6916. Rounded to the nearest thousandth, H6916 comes -0.001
